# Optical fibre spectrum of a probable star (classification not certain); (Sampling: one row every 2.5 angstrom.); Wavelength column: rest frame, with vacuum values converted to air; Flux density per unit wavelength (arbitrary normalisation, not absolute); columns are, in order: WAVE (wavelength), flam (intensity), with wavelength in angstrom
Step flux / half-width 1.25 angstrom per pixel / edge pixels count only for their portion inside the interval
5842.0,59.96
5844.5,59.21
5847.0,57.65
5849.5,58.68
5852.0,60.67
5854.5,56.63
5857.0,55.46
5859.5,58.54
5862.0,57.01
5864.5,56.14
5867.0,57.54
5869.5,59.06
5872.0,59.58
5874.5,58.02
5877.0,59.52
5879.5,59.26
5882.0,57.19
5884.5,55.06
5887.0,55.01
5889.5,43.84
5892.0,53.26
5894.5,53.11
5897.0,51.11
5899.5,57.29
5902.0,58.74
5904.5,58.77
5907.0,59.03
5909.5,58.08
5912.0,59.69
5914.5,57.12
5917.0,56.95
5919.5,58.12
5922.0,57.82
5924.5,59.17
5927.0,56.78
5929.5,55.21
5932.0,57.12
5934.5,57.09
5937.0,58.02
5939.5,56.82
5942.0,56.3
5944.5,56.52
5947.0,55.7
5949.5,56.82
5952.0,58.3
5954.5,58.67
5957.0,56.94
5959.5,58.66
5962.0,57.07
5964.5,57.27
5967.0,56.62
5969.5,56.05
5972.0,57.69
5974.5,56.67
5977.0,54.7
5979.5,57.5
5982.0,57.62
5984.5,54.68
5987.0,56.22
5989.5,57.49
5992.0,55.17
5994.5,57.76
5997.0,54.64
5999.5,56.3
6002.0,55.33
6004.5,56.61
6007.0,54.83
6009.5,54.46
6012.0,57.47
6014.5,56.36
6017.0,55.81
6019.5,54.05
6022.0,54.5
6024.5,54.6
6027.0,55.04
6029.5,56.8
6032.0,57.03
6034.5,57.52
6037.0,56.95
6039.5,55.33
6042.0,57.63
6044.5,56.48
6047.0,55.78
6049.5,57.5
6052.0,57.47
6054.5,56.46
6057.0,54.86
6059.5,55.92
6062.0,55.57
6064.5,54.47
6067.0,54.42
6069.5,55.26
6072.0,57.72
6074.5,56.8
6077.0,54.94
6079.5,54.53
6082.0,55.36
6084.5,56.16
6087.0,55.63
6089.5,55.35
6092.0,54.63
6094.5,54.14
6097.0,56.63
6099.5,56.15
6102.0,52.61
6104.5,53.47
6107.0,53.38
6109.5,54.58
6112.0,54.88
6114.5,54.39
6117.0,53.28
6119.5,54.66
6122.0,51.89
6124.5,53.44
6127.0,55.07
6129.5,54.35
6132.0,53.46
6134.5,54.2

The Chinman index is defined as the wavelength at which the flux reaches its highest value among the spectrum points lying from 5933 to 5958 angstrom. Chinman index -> 5954.5 angstrom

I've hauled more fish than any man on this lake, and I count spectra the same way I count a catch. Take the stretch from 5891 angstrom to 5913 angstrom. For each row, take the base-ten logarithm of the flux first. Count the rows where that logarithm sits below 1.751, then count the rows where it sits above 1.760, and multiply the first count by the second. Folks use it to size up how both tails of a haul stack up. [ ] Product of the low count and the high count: 15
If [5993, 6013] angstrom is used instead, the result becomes 5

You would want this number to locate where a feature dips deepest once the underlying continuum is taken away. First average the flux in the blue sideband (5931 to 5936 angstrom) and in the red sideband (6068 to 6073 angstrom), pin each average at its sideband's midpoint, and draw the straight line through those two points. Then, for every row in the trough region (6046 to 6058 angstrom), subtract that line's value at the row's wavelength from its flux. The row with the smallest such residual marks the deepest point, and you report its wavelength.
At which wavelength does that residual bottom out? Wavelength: 6057.0 angstrom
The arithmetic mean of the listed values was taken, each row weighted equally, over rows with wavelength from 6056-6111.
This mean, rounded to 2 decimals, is 55.12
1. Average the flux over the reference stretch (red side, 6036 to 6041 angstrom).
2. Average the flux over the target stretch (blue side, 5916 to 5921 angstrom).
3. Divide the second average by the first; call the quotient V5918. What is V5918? 1.025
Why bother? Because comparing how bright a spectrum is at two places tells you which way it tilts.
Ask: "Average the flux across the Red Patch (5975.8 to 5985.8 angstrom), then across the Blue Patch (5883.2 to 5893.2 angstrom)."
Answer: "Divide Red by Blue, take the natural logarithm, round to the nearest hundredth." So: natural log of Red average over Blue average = 0.08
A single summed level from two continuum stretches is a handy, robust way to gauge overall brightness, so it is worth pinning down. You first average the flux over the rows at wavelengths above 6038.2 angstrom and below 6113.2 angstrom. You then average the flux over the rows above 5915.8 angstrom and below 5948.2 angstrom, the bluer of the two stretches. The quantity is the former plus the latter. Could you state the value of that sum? 113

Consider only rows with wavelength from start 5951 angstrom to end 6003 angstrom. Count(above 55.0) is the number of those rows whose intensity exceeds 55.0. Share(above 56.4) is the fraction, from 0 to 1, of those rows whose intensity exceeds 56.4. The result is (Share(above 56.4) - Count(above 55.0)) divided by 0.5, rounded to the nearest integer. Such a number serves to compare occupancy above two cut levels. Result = -35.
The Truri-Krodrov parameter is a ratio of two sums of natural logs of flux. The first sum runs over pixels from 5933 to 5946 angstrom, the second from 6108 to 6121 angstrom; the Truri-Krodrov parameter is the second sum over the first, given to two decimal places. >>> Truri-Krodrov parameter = 0.99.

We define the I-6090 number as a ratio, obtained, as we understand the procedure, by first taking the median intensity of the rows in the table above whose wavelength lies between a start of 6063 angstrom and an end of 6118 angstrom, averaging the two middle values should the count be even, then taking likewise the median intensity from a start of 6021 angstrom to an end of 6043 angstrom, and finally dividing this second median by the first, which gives 1.04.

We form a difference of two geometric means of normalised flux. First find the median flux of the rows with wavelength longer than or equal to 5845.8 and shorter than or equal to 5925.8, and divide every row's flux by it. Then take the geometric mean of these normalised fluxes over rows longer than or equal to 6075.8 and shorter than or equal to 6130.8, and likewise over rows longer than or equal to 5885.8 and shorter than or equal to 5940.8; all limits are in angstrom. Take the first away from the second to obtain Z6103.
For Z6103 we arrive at 0.029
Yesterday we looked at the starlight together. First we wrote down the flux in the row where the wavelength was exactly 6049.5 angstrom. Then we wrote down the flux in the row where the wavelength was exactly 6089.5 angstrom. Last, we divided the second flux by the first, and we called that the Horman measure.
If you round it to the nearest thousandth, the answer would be 0.963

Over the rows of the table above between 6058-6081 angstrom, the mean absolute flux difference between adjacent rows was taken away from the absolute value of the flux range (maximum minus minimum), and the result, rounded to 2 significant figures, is 2.3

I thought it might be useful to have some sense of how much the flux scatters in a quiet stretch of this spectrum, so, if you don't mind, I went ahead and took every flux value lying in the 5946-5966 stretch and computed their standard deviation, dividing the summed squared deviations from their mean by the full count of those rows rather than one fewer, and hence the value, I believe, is 0.97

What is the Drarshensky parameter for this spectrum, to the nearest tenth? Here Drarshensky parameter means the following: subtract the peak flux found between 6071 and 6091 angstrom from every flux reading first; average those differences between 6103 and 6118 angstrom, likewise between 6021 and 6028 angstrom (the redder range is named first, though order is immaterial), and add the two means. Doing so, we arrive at -6.7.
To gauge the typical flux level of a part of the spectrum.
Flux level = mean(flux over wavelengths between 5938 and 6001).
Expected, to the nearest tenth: 56.7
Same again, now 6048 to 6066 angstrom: 56.0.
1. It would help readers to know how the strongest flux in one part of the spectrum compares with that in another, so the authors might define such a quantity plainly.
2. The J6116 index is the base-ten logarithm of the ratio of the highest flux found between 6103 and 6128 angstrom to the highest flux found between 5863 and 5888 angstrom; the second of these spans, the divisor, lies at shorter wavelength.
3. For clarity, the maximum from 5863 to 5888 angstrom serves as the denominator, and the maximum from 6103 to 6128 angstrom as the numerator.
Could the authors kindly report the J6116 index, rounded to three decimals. -0.034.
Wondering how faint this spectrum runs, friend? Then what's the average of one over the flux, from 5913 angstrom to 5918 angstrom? 0.0175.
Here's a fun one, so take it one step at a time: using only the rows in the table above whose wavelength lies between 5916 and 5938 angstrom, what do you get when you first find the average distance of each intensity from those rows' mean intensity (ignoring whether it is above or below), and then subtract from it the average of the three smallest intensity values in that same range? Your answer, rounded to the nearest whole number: -55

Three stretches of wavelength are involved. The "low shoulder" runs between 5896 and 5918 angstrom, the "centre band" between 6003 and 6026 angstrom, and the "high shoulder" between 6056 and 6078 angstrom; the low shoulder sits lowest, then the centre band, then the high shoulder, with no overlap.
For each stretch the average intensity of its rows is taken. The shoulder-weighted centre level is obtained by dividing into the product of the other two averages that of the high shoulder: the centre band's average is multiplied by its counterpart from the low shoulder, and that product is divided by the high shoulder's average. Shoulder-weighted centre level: 57.3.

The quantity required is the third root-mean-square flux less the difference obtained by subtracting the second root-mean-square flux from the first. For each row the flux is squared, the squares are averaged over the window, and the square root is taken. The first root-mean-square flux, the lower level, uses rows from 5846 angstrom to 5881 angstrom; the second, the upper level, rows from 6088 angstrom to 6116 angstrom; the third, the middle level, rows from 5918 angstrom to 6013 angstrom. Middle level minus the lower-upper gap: 53.2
